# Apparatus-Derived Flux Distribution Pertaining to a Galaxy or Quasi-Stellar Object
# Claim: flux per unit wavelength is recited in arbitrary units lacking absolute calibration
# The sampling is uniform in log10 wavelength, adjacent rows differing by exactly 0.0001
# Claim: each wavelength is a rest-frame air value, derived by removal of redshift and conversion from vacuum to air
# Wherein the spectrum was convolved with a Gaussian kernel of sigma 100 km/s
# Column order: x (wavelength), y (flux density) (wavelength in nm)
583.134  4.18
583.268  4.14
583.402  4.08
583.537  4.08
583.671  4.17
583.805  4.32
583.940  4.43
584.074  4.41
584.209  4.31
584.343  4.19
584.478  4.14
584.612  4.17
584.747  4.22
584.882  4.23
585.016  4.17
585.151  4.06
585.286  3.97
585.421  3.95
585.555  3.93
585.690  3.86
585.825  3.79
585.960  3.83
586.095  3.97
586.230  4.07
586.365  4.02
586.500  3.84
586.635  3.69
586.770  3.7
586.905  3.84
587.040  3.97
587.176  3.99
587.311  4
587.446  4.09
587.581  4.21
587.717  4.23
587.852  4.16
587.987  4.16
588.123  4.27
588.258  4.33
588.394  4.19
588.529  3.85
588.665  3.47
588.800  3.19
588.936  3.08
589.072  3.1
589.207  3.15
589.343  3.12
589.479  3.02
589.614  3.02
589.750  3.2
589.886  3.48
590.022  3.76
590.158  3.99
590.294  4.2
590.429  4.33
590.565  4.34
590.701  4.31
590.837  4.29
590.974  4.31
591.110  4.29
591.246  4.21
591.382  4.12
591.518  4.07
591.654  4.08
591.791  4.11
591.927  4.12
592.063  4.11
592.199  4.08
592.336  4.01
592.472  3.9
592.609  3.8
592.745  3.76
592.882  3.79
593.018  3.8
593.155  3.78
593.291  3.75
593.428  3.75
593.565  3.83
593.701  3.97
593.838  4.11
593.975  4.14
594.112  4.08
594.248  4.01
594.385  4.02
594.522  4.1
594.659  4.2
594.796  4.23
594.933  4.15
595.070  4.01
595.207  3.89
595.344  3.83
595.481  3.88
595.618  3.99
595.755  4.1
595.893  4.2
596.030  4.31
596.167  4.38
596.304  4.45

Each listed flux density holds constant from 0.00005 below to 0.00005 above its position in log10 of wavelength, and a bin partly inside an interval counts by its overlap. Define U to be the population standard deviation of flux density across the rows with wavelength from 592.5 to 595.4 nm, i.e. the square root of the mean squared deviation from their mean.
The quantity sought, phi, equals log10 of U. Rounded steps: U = 0.16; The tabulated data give -0.79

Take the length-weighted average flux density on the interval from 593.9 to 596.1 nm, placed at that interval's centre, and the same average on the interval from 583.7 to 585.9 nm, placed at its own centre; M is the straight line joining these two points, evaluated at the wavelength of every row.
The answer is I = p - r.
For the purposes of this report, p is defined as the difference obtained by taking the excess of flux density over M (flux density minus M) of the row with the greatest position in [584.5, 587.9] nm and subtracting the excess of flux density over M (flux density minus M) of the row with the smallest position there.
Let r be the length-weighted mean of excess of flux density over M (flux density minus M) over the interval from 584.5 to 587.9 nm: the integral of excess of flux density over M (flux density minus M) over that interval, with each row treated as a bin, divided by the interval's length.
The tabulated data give 0.1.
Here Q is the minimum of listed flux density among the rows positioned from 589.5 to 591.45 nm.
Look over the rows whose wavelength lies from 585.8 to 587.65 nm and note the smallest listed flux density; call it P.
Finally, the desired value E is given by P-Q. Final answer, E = 0.67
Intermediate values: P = 3.69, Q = 3.02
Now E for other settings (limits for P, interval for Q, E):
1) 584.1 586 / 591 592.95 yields 0.03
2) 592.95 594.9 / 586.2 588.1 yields 0.06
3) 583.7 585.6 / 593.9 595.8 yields 0.10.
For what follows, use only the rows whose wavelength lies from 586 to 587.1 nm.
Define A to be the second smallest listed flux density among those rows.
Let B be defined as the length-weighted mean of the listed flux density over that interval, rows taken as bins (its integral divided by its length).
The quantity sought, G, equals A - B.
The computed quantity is -0.19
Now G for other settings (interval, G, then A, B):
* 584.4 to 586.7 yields -0.21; 3.79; 4.00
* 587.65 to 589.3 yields -0.66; 3.1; 3.76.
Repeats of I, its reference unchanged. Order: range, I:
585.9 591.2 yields 0.8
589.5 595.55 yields 1.0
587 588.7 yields -0.5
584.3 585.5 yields -0.2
